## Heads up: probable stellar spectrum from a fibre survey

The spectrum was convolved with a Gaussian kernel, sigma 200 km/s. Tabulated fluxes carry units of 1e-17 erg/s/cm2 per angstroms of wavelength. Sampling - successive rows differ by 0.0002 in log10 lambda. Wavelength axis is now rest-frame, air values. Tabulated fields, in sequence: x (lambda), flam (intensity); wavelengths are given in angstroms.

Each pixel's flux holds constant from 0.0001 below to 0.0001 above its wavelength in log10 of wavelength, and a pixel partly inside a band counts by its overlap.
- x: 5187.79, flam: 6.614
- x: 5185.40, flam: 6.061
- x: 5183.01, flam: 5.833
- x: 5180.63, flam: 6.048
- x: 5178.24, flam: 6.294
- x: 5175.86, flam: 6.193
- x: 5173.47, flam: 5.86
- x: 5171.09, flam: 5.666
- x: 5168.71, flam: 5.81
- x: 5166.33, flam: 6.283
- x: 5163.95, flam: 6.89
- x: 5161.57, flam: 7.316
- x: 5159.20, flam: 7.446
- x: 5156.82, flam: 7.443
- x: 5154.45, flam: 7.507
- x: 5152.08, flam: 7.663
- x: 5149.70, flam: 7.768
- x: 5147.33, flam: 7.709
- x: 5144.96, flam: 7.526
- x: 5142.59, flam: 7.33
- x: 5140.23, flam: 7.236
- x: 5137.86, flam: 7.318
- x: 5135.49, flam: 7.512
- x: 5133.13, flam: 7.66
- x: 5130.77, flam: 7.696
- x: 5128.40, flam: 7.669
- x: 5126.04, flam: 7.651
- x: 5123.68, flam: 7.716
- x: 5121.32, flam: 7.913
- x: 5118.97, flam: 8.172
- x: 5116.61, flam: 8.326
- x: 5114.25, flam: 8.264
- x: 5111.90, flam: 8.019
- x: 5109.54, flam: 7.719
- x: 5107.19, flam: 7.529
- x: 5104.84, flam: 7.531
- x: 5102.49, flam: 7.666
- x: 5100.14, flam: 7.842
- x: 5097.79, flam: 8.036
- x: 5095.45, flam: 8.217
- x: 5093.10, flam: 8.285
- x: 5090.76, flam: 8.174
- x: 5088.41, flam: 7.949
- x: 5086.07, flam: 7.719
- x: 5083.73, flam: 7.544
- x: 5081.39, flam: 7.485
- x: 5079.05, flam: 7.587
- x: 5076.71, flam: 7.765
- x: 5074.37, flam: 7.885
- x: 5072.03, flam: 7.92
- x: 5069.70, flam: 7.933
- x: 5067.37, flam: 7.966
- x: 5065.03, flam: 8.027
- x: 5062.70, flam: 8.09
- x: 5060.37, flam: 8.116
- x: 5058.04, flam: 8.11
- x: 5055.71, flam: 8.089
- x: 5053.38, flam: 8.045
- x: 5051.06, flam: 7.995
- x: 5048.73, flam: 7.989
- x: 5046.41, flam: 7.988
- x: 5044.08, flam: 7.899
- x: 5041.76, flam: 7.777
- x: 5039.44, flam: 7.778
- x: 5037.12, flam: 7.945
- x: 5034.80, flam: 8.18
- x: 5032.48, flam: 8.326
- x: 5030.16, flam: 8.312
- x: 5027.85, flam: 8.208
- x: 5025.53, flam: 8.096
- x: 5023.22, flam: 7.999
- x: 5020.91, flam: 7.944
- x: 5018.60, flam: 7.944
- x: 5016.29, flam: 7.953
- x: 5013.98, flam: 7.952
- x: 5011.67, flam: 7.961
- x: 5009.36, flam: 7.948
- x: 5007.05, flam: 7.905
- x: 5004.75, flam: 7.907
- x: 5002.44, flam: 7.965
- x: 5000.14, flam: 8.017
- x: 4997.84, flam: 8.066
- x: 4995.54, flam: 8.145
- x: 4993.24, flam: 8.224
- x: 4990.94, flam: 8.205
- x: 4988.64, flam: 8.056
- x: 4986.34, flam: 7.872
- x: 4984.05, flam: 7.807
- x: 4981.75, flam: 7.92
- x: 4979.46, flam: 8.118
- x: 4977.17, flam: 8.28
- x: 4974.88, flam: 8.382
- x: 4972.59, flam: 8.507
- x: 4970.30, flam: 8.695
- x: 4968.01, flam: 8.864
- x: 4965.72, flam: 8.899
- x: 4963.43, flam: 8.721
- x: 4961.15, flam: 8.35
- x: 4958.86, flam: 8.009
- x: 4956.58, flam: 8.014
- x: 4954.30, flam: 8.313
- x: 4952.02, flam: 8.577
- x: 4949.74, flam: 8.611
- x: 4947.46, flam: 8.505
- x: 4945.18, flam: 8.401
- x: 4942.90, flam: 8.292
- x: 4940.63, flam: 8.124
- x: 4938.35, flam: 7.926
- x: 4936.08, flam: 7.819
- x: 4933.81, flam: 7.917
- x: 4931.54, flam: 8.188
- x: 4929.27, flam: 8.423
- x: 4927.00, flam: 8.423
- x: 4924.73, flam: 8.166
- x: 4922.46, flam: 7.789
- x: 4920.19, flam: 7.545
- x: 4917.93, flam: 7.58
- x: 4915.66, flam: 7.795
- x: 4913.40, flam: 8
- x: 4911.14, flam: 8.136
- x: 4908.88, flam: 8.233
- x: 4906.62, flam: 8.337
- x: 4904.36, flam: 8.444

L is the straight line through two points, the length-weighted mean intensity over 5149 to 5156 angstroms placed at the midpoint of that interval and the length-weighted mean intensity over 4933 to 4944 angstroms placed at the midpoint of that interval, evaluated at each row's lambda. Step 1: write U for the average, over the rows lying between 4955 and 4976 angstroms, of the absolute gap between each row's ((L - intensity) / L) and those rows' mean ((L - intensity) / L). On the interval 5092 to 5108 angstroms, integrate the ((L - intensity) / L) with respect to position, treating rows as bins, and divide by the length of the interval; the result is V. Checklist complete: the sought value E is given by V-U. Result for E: -0.055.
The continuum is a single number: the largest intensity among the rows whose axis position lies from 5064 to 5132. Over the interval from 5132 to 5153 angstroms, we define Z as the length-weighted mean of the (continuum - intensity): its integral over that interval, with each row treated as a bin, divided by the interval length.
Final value 0.8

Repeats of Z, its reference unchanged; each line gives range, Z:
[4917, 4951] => 0.2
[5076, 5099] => 0.4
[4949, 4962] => 0.0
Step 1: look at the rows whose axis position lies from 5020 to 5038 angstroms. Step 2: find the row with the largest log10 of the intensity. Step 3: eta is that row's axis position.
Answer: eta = 5032.48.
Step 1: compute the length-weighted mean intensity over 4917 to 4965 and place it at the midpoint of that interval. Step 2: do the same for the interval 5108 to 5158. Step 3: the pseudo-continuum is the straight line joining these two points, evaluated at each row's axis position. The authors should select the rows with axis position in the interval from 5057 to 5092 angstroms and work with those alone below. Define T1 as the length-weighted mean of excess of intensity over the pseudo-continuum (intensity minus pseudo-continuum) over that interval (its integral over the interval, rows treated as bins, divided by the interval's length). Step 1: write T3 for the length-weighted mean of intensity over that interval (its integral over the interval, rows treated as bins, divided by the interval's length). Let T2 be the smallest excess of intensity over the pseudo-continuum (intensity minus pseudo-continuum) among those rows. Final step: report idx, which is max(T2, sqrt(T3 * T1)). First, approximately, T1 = 0.03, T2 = -0.35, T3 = 7.88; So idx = 0.5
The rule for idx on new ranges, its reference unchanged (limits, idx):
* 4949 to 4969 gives 1.7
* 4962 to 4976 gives 2.2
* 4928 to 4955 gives 0.8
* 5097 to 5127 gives 1.0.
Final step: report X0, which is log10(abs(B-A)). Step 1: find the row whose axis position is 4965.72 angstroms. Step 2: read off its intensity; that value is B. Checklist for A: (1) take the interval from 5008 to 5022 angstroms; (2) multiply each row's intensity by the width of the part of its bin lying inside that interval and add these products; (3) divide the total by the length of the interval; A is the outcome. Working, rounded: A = 7.95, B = 8.899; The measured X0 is 0.0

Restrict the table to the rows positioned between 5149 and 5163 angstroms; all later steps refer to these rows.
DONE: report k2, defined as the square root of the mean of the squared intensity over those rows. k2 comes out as 7.53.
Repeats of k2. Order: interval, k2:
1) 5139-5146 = 7.36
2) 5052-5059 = 8.08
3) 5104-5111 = 7.59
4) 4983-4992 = 7.99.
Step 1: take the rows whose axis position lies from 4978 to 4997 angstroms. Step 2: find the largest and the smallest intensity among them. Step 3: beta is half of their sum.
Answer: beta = 8.02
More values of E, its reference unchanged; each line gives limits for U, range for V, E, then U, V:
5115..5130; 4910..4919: -0.006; 0.029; 0.02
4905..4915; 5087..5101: -0.058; 0.013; -0.05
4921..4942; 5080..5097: -0.046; 0.024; -0.02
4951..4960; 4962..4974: -0.121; 0.027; -0.09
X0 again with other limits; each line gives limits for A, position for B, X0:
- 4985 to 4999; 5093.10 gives -0.7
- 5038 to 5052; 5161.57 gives -0.2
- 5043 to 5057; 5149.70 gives -0.6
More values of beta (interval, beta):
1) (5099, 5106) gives 7.69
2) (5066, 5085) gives 7.73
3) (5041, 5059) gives 7.94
